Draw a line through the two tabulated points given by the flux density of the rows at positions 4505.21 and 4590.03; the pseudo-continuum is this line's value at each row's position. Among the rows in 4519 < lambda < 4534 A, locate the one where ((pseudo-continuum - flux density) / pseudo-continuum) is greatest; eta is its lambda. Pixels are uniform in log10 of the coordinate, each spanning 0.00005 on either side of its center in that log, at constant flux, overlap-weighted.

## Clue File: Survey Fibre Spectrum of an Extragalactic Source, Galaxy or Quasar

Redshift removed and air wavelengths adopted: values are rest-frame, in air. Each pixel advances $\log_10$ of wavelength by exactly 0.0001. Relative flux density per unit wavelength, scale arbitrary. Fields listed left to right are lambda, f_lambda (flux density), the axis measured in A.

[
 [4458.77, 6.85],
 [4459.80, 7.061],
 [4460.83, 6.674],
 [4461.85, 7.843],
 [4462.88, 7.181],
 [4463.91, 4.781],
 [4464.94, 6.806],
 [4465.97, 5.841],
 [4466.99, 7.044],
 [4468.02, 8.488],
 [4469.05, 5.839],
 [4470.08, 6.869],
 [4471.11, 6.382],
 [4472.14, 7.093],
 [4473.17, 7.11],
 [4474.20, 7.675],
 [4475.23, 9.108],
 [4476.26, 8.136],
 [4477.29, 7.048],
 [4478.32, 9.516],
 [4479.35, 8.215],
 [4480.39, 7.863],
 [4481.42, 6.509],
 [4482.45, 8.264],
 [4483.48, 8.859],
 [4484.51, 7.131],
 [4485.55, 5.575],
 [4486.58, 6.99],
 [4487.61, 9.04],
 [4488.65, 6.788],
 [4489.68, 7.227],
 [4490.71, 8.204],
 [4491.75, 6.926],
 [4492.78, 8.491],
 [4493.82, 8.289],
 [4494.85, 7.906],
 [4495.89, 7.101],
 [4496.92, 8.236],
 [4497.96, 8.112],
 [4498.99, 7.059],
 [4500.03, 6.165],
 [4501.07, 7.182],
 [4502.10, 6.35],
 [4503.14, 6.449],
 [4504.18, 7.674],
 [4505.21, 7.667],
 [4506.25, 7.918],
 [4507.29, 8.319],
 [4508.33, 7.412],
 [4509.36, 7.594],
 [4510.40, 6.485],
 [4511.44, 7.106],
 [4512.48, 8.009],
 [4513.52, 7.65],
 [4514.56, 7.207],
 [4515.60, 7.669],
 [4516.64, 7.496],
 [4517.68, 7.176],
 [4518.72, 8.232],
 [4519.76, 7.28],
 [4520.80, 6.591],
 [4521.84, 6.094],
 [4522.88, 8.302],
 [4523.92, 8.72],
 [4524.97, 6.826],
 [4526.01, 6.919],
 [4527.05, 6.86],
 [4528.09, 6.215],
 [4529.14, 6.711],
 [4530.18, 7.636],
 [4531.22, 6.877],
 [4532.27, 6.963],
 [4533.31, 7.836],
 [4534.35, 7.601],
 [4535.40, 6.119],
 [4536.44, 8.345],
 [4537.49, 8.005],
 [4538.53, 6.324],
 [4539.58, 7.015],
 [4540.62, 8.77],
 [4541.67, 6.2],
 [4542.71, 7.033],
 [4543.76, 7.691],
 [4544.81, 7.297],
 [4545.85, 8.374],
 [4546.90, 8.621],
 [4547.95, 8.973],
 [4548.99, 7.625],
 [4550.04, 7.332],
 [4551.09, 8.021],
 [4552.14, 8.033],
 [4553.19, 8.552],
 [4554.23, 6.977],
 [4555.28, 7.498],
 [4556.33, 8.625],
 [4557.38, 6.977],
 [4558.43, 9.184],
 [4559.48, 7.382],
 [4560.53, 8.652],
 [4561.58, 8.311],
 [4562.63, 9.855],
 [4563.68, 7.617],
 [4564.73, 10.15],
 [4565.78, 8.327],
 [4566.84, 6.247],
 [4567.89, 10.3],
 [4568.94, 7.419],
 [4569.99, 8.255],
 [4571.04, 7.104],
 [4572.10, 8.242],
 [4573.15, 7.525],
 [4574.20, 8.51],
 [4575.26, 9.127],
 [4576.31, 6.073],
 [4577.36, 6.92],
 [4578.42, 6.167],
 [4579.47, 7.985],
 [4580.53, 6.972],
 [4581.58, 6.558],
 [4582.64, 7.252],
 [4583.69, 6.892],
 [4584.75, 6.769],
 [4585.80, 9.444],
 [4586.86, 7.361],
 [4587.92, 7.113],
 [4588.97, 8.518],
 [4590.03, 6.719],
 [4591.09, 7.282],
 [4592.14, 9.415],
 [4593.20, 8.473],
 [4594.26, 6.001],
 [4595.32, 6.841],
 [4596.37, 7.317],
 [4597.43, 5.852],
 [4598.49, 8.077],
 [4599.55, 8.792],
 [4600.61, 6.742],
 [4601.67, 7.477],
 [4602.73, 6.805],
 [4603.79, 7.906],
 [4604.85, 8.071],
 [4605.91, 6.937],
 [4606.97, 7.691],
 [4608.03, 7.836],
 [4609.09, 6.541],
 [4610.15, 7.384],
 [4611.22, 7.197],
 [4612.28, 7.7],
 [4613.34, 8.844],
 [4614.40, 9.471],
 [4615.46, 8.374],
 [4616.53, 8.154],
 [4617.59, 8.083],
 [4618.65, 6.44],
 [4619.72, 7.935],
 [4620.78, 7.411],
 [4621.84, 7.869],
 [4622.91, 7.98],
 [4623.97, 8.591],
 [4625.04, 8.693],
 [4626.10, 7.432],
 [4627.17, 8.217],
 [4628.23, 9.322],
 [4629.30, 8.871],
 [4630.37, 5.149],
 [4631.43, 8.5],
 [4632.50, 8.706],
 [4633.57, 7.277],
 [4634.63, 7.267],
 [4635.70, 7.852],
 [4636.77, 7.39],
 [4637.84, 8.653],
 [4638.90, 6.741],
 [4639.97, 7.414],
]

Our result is 4521.84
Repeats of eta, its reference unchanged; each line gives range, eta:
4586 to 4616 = 4597.43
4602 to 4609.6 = 4609.09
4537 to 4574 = 4541.67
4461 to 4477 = 4463.91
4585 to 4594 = 4590.03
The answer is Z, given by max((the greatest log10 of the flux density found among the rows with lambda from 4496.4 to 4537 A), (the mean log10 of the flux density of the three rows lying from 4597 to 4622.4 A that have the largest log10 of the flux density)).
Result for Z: 0.96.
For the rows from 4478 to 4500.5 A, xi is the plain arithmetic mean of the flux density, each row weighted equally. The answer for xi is 7.7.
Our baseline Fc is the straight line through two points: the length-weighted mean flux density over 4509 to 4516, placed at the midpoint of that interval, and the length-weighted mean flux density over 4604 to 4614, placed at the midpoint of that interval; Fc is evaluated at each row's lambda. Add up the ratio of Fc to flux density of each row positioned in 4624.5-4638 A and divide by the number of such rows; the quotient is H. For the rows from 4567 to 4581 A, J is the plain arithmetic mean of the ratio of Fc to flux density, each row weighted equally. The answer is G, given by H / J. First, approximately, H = 0.986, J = 0.99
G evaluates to 0.99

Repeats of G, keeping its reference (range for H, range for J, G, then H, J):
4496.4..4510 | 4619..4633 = 1.03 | 1.003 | 0.97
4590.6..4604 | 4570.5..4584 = 0.99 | 1.036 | 1.04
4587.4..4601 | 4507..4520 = 1.05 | 1.035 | 0.99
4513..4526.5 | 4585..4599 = 0.99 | 1.008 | 1.02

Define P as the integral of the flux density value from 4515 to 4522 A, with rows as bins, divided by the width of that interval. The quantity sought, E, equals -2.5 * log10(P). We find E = -2.16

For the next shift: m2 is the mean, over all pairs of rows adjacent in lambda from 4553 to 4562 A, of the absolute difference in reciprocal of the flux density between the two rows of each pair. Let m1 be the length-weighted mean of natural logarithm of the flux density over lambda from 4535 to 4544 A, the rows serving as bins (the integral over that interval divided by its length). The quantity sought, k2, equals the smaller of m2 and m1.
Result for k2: 0.021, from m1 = 1.978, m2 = 0.021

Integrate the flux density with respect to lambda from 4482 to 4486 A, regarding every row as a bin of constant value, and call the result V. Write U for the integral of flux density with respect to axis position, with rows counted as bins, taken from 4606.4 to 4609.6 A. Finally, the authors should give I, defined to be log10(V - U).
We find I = 0.8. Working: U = 24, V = 30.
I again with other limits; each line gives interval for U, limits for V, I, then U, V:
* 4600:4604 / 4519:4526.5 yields 1.4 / 29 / 55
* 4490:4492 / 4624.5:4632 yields 1.7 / 15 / 60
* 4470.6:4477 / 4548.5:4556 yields 1.0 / 48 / 58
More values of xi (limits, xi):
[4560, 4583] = 7.9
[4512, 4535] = 7.3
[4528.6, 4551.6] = 7.5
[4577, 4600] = 7.4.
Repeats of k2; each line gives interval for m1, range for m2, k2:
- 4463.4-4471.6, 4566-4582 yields 0.025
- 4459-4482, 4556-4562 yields 0.023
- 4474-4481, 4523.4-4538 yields 0.015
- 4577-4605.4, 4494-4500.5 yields 0.015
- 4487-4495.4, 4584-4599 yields 0.027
